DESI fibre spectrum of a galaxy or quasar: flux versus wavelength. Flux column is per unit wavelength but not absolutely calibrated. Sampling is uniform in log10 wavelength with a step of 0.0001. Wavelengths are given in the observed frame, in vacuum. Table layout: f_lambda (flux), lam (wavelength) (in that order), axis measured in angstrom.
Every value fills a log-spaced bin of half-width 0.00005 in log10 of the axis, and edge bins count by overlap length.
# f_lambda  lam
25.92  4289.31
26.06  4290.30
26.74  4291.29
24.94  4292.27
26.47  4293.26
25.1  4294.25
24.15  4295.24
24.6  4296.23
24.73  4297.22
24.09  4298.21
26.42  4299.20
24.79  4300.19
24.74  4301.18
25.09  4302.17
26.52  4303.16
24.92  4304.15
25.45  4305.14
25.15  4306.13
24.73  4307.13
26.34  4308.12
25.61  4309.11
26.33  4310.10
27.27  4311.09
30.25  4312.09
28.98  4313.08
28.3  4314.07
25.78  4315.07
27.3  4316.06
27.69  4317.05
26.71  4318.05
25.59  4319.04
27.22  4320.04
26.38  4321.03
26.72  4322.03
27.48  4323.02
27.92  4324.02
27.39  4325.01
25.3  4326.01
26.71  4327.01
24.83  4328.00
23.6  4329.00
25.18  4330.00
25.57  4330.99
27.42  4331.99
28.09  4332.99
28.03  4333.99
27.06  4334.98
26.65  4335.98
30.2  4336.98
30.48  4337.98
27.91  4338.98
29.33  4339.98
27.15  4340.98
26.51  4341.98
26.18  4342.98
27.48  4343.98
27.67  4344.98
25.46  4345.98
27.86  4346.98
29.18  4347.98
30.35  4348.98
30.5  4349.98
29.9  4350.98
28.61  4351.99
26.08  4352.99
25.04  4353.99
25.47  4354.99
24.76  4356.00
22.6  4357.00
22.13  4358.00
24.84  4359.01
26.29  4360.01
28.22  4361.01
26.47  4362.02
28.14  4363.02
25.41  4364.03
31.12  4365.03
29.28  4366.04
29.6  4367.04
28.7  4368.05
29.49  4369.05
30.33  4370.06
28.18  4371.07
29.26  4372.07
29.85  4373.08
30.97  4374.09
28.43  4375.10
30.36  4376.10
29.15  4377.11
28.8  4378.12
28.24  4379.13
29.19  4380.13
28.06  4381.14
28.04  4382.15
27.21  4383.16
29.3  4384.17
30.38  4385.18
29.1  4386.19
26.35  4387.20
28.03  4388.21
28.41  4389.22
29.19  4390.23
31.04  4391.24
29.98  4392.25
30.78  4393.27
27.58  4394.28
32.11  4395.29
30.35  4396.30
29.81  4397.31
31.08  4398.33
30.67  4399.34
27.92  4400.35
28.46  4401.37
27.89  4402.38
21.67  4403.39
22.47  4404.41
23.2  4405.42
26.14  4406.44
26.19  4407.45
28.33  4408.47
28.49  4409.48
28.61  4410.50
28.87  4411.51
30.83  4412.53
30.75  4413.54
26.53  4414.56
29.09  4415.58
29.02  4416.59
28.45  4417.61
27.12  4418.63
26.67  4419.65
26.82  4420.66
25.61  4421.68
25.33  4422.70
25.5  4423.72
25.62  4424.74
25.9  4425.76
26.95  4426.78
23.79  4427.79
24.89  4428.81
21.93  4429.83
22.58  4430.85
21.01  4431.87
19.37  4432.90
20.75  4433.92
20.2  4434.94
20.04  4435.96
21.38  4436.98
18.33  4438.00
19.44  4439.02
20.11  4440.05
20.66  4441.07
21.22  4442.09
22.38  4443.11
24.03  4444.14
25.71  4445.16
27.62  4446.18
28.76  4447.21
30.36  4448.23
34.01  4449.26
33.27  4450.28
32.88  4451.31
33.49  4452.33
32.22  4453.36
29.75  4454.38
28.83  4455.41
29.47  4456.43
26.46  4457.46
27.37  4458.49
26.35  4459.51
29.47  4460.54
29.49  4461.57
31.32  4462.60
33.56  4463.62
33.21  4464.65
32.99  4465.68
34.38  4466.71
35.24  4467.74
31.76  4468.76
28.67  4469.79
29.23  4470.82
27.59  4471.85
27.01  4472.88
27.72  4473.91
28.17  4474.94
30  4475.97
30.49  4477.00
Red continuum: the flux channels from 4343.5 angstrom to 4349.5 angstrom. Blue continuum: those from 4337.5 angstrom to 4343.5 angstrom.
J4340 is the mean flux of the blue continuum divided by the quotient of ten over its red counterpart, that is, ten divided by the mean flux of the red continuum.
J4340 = 78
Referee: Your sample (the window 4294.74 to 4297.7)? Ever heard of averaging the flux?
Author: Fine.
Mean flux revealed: 24.5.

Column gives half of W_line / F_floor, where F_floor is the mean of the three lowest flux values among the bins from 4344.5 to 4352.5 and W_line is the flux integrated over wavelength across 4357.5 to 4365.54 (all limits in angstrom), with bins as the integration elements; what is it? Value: 4.0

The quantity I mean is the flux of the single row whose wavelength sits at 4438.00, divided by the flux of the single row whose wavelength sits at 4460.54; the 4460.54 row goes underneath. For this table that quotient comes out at 0.62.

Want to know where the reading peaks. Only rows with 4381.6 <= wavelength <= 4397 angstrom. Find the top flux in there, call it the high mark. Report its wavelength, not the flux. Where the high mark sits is 4395.29 angstrom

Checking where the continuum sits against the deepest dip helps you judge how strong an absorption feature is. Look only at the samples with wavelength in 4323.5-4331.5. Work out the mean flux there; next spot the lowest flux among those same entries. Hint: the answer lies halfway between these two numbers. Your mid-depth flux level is 25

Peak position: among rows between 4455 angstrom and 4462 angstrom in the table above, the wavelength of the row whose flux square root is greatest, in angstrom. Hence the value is 4461.57 angstrom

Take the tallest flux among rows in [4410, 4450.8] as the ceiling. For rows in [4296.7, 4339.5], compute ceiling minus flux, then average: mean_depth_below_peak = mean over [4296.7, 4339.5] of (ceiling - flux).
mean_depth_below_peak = 7.4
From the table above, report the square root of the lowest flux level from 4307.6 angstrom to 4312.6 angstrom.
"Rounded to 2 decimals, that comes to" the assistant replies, 5.06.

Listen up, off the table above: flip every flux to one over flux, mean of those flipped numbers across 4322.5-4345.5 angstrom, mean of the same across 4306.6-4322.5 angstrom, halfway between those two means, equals 0.0371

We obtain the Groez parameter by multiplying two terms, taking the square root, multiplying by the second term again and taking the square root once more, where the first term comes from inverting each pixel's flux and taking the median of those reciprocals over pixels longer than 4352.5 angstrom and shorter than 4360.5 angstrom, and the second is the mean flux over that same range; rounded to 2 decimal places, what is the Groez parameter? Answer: 4.95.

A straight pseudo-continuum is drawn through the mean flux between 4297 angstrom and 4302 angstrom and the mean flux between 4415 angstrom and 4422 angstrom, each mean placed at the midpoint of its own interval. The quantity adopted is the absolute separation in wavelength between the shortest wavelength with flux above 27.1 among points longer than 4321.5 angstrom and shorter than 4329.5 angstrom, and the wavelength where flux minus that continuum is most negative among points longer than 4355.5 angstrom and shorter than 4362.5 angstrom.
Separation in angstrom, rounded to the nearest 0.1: 35.0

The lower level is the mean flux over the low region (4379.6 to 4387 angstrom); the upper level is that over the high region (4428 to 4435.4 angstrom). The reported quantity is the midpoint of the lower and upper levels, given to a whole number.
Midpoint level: 25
